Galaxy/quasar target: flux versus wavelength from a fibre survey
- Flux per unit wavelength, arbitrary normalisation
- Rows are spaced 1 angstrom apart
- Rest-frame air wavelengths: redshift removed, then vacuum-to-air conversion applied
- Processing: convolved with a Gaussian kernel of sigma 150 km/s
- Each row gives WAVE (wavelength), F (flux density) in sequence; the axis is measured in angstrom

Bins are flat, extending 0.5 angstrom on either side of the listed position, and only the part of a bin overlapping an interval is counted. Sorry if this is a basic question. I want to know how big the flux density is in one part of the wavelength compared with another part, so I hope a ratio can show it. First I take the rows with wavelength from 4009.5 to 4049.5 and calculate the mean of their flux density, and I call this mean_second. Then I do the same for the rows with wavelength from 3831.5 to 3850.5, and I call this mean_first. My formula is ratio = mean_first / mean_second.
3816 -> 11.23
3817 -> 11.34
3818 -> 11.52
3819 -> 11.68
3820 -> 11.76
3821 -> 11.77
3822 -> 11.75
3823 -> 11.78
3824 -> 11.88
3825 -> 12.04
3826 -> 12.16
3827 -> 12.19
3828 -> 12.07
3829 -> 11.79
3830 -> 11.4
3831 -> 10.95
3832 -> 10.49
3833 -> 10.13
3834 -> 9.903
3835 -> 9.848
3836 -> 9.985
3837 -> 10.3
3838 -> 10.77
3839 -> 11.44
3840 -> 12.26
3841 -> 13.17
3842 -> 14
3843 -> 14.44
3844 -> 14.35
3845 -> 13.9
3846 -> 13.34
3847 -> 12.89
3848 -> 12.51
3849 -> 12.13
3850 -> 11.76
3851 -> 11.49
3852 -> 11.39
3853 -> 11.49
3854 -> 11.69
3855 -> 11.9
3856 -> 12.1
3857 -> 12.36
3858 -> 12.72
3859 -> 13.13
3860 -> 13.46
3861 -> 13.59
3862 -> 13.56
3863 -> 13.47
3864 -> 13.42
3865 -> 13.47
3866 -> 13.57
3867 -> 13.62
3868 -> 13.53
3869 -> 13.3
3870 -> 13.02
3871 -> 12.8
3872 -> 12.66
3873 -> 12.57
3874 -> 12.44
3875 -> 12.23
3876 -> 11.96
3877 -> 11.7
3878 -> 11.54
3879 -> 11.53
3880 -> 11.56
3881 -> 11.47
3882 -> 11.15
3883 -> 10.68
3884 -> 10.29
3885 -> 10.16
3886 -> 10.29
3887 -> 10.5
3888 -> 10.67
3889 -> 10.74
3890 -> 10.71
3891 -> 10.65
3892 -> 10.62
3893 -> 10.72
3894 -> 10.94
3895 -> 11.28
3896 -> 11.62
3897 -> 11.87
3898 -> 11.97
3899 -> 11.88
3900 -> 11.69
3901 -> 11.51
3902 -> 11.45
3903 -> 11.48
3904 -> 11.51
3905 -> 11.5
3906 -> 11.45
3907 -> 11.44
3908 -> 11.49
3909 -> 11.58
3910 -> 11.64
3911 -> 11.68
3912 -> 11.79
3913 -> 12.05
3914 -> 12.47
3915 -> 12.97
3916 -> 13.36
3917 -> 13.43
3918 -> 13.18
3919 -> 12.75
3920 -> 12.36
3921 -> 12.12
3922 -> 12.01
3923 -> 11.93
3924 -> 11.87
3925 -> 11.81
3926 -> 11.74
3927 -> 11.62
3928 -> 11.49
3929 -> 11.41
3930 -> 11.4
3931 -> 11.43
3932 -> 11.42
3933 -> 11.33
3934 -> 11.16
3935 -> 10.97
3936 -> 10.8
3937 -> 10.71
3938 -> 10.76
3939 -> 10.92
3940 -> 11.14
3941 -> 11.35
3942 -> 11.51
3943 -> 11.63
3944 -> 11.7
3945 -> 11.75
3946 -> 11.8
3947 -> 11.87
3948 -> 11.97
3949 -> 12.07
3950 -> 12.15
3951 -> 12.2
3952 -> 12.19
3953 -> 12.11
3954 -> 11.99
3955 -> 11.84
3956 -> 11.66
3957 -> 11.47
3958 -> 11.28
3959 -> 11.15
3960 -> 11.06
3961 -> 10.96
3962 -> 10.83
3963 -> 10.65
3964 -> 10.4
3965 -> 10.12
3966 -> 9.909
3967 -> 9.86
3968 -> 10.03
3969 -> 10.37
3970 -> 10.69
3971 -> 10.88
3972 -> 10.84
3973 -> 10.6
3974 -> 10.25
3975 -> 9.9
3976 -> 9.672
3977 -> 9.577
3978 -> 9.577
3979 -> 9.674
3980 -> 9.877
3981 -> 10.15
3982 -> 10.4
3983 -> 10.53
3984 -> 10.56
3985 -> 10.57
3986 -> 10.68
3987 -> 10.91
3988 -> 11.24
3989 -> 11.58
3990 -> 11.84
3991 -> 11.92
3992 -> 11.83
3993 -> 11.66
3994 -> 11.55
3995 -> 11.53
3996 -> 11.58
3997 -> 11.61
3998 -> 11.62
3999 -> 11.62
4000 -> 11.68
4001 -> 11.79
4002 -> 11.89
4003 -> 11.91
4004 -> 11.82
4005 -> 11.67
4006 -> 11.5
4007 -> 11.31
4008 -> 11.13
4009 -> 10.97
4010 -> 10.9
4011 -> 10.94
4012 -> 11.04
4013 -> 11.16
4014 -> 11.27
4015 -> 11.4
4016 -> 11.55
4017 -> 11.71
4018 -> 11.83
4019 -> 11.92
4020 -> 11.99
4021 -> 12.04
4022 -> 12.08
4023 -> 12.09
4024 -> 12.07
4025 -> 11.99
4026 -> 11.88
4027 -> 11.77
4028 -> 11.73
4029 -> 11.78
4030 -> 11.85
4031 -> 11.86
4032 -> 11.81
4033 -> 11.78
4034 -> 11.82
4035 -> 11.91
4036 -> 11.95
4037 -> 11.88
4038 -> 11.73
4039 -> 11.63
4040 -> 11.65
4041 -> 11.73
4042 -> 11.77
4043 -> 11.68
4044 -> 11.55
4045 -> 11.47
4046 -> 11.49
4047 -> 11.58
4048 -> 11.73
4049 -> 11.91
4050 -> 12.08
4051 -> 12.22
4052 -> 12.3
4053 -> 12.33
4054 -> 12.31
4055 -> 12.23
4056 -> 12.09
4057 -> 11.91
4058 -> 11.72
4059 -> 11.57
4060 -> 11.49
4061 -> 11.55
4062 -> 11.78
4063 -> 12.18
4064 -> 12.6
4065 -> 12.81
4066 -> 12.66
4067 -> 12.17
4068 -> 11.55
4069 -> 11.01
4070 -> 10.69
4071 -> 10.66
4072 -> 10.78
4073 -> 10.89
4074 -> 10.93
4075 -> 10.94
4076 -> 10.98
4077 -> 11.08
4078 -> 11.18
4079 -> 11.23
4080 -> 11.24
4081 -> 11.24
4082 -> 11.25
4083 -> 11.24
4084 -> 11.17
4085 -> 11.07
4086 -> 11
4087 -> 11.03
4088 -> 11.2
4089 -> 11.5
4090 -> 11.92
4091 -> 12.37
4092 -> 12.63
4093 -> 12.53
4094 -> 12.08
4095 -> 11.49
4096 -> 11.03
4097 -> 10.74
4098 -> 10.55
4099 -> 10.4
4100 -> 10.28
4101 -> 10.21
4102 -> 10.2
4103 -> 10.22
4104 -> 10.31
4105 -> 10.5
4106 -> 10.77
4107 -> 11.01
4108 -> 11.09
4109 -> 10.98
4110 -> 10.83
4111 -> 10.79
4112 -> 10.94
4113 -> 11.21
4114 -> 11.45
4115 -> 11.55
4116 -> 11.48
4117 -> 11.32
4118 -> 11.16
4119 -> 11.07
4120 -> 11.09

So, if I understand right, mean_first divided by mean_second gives 1.02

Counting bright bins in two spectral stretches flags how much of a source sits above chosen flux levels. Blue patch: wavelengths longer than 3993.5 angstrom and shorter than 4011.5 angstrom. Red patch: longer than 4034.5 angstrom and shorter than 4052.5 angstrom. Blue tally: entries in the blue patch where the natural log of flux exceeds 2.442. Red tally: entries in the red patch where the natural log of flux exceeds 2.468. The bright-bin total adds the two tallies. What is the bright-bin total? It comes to 20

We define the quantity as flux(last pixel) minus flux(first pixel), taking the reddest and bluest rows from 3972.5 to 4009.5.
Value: 0.4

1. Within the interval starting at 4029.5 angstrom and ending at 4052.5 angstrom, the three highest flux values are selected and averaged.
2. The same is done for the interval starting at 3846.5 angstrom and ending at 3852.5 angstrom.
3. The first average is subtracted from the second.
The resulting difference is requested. 0.31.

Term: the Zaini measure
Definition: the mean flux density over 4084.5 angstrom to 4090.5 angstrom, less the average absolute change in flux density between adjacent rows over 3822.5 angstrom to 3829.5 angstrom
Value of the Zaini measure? 11.2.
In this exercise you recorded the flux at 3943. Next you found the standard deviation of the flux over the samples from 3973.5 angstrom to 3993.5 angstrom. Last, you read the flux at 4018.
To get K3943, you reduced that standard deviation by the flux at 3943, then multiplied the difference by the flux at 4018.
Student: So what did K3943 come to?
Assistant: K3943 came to -128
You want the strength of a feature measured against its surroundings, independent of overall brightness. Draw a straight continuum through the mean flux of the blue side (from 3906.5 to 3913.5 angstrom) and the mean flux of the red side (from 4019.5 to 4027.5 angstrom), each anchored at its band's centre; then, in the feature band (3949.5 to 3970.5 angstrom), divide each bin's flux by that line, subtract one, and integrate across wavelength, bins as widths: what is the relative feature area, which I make -1.3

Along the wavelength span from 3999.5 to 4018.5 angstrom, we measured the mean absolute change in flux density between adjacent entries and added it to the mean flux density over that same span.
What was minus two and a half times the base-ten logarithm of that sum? -2.66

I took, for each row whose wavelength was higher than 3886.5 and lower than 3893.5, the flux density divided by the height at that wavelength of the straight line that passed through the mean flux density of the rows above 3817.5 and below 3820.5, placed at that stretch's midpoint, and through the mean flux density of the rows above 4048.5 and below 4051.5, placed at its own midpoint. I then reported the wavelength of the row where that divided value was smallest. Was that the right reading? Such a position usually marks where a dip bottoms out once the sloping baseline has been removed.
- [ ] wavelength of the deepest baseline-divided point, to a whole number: 3887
